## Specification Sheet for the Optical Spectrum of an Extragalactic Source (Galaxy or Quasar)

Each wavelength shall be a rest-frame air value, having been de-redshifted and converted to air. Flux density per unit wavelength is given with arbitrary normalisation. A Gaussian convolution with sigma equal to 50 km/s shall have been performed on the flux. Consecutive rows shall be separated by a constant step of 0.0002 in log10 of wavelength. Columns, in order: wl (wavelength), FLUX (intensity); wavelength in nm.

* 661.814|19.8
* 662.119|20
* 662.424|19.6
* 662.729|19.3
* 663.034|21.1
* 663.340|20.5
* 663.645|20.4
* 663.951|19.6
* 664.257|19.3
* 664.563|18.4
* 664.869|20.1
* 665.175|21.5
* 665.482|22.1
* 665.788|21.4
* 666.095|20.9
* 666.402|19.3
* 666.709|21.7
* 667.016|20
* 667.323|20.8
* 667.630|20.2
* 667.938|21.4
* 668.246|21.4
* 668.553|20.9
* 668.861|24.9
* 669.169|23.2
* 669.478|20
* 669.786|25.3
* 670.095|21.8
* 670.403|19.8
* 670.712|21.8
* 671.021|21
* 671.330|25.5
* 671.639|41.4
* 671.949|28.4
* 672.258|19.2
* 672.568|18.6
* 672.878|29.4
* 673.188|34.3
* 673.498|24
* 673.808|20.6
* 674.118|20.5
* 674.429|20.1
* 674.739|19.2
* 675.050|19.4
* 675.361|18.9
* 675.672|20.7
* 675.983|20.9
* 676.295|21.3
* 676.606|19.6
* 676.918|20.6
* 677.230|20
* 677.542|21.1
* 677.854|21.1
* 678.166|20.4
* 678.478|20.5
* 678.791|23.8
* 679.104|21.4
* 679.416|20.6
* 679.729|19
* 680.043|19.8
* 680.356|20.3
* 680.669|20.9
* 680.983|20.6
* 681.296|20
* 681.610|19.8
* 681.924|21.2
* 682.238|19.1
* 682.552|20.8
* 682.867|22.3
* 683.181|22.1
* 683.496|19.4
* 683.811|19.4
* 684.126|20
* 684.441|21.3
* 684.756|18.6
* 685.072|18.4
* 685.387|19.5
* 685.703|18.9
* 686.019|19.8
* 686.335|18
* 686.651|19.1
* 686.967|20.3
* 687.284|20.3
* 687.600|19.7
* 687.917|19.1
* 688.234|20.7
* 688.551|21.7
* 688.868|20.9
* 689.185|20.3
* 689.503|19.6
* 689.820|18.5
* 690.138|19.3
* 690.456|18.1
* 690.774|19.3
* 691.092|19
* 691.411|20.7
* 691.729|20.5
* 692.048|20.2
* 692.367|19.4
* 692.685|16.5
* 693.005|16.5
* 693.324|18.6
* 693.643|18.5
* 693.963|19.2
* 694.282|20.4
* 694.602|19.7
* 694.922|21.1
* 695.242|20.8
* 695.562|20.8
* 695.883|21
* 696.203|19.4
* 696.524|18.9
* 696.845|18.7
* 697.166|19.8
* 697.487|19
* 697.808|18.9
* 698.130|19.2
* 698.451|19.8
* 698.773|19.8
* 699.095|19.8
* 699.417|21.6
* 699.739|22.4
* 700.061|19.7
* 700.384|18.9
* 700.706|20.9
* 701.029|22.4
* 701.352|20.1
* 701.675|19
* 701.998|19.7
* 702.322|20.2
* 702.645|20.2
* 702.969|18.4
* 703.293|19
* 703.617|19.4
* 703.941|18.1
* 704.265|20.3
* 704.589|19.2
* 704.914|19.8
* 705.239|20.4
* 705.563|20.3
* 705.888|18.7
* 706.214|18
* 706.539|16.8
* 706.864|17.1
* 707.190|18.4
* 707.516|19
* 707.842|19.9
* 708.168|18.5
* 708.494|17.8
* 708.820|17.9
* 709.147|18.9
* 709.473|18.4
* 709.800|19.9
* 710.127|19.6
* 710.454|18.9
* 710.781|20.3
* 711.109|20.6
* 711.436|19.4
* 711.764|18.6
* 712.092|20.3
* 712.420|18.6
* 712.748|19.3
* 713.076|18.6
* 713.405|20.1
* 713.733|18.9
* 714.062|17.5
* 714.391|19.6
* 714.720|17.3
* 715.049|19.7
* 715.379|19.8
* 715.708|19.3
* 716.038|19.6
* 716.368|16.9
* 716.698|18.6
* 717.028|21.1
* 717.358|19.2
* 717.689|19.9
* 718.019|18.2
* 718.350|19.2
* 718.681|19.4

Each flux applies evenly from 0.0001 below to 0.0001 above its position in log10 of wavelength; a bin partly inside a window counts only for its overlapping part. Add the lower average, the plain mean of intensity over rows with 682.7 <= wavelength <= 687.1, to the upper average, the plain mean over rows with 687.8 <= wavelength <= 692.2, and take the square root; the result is 6.30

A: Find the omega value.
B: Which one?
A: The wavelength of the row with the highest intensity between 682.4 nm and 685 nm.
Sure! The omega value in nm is 682.867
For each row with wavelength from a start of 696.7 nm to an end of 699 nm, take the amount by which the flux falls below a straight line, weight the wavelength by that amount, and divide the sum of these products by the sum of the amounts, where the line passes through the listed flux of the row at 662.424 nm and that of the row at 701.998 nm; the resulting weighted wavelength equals 697.38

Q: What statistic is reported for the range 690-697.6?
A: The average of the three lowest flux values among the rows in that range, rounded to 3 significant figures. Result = 17.0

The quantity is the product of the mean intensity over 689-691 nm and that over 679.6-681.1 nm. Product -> 386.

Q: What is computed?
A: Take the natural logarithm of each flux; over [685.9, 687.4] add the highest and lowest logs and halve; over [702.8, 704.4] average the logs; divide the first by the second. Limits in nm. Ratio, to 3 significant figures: 1.00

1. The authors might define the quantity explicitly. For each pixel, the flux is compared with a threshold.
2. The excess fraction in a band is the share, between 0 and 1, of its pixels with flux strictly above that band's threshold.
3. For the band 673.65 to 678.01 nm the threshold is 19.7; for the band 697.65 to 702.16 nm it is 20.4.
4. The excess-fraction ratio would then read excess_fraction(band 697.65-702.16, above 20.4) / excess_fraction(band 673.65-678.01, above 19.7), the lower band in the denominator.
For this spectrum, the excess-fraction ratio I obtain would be 0.40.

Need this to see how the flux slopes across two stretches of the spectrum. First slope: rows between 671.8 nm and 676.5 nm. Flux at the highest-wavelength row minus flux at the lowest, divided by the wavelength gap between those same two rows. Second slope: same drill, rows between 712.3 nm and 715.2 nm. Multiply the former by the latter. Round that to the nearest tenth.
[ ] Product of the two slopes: -0.7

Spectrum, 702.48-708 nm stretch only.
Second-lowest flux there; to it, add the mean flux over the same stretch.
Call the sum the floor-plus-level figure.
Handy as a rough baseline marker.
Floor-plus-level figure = 36.1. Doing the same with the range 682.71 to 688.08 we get 38.2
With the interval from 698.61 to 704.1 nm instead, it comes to 38.4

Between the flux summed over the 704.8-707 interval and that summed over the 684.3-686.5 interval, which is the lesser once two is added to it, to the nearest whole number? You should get 133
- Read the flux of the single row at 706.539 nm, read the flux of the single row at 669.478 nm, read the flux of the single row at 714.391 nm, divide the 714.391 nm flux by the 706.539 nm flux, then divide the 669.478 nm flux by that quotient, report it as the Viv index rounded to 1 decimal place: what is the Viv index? 17.1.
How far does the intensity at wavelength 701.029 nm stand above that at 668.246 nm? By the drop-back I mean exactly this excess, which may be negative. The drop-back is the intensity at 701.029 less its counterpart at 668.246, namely 1.0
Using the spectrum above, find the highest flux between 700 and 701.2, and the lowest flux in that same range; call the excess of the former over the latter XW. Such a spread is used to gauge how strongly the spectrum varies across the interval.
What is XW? 3.5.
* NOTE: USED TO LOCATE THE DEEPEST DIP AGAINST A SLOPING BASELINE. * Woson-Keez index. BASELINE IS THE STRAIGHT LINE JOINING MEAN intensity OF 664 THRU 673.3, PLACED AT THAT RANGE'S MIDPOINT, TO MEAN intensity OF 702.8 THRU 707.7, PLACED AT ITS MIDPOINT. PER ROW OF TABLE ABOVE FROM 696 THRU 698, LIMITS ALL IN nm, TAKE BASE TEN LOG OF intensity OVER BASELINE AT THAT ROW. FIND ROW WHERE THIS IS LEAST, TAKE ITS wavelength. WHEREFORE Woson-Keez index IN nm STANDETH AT 696.845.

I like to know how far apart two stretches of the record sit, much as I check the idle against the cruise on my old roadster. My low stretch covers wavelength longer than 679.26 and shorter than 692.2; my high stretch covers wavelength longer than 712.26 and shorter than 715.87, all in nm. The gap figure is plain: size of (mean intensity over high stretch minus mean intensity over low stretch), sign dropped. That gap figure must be 1.0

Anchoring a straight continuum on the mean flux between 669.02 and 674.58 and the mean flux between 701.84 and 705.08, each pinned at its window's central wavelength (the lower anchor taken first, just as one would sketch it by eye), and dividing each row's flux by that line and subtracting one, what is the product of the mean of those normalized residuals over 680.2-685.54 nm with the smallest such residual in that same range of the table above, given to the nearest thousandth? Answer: 0.017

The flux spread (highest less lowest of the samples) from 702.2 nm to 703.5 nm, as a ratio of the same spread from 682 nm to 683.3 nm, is 0.56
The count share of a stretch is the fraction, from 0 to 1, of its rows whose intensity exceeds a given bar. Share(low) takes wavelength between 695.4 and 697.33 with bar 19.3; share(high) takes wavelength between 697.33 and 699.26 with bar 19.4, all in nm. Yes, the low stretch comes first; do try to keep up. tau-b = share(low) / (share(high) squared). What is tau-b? 2.7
